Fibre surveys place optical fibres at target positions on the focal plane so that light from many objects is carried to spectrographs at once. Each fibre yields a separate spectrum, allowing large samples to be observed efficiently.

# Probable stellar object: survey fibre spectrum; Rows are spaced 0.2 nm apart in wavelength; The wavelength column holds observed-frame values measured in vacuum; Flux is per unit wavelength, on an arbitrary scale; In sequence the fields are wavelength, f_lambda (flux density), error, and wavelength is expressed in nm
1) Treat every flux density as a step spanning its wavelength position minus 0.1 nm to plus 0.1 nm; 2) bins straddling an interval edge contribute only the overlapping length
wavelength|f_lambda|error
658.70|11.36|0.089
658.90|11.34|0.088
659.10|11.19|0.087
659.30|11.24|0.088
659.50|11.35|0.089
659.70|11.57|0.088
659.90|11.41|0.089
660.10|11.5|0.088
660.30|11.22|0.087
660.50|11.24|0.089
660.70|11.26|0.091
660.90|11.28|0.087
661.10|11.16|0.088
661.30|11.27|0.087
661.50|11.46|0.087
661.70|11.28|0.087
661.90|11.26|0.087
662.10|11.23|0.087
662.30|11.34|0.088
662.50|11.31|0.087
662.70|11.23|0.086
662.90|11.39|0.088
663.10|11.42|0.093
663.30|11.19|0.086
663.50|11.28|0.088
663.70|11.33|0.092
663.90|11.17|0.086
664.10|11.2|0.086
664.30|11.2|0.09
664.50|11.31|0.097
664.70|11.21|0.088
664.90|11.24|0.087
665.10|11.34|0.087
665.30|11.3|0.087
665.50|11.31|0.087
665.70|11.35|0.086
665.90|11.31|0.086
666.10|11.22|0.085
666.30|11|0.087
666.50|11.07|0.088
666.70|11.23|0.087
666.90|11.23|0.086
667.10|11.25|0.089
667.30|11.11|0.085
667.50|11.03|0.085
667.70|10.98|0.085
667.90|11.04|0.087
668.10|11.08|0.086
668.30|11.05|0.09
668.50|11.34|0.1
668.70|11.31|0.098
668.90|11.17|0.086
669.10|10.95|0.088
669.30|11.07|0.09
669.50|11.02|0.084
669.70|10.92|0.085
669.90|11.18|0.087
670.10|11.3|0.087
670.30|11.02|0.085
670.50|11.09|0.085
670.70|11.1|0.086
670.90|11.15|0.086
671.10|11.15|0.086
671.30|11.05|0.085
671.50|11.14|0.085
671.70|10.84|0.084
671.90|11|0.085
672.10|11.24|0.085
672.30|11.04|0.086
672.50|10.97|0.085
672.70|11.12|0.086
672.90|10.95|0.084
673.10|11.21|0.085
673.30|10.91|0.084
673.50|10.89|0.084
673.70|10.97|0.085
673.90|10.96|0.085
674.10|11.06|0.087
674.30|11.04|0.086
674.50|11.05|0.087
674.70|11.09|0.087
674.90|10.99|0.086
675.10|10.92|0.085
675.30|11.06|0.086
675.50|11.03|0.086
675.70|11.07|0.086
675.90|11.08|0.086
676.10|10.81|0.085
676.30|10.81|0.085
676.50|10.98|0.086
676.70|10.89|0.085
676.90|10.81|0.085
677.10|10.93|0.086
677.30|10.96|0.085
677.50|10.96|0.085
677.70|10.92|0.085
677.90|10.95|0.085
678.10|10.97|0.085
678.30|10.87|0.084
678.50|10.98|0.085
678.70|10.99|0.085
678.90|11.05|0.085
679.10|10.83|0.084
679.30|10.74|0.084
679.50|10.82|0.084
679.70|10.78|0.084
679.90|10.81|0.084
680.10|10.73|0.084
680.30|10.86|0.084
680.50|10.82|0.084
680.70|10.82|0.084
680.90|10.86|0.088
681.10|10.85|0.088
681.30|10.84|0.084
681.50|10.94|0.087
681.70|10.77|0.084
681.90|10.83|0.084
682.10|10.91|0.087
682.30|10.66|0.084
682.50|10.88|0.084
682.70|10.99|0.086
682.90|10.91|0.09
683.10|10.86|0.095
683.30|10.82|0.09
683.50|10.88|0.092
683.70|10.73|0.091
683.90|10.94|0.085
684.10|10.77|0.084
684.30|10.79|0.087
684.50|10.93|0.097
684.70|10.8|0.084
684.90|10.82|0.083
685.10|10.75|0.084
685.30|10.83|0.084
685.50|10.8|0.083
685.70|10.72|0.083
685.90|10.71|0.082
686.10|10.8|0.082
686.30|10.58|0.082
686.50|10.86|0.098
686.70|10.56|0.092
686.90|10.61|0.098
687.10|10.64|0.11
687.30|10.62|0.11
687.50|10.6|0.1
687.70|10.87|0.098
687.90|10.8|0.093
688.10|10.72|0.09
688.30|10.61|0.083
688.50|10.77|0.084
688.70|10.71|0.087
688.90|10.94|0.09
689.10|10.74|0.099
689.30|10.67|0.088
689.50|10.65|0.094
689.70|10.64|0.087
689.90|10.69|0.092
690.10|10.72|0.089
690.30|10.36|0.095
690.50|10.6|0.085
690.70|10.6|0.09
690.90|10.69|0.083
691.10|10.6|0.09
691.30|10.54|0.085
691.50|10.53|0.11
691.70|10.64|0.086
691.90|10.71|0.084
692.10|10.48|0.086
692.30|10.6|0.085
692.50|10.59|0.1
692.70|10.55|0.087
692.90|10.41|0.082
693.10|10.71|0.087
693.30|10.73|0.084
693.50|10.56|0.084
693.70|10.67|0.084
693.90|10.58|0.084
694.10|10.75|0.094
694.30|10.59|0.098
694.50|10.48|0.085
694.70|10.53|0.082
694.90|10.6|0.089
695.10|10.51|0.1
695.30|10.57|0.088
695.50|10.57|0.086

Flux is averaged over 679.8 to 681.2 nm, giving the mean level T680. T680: 10.8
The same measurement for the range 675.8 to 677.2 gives 10.9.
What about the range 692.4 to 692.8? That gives 10.6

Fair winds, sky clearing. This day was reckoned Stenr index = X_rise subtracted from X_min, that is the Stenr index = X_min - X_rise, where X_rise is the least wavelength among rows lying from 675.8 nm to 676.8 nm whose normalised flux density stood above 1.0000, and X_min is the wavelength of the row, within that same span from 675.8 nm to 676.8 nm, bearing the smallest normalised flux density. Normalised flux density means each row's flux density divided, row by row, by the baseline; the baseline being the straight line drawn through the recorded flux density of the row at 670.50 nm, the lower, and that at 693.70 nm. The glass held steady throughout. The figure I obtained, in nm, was 0.20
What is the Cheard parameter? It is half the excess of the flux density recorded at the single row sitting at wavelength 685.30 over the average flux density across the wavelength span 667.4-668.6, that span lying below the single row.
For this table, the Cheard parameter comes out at -0.13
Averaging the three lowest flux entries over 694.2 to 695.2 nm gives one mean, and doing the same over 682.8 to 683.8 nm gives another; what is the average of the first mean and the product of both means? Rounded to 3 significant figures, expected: 62.0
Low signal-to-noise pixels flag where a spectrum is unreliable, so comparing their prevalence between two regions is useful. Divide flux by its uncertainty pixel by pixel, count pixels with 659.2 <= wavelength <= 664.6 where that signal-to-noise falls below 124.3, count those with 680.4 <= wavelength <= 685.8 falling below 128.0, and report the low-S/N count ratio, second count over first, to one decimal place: 3.5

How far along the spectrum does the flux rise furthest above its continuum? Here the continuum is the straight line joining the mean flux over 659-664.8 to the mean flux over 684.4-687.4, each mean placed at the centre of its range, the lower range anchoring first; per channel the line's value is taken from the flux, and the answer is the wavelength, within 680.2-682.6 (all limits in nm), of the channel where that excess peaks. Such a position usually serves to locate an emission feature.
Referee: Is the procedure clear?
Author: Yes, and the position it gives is 681.50 nm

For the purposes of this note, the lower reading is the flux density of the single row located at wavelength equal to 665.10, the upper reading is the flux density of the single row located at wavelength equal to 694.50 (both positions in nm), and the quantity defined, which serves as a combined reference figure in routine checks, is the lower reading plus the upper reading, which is 21.82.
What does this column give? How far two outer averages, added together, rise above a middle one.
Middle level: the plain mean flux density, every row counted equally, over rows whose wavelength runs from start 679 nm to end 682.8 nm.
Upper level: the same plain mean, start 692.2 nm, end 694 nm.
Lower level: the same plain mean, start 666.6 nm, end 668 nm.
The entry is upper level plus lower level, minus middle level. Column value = 10.9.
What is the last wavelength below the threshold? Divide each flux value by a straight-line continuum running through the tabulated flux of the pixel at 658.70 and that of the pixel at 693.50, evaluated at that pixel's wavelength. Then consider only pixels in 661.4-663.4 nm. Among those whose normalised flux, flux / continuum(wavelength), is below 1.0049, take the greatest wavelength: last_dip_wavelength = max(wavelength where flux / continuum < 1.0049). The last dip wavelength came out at 663.30 nm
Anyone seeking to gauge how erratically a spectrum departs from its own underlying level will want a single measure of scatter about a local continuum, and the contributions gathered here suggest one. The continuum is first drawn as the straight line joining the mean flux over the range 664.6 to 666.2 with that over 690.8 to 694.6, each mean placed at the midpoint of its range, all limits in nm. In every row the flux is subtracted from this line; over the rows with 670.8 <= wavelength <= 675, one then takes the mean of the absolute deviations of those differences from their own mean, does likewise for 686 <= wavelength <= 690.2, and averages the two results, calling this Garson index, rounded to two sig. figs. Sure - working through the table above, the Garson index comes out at 0.085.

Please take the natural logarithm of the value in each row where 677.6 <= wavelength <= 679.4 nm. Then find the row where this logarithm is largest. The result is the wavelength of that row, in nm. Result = 678.90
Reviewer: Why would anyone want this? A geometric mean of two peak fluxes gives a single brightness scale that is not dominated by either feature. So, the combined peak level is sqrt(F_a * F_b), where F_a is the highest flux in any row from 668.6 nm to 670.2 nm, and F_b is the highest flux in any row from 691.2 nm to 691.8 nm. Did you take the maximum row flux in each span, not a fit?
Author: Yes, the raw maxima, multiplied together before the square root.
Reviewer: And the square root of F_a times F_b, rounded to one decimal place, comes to 11.0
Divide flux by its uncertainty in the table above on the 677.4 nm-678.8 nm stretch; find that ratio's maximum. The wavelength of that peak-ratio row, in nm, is 678.30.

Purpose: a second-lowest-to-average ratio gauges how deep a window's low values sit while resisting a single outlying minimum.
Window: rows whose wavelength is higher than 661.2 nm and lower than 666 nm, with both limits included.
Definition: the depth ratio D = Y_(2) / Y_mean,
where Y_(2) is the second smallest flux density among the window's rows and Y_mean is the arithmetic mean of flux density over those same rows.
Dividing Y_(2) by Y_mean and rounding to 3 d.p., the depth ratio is 0.991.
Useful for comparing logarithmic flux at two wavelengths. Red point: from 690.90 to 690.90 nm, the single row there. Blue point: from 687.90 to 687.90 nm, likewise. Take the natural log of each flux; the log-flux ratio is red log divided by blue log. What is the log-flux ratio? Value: 1.00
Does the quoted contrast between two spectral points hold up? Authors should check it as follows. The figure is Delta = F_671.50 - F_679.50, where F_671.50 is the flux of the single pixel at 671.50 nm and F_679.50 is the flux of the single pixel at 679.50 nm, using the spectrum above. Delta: 0.32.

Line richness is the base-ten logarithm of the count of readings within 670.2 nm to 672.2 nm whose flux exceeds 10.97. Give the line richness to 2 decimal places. 0.95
